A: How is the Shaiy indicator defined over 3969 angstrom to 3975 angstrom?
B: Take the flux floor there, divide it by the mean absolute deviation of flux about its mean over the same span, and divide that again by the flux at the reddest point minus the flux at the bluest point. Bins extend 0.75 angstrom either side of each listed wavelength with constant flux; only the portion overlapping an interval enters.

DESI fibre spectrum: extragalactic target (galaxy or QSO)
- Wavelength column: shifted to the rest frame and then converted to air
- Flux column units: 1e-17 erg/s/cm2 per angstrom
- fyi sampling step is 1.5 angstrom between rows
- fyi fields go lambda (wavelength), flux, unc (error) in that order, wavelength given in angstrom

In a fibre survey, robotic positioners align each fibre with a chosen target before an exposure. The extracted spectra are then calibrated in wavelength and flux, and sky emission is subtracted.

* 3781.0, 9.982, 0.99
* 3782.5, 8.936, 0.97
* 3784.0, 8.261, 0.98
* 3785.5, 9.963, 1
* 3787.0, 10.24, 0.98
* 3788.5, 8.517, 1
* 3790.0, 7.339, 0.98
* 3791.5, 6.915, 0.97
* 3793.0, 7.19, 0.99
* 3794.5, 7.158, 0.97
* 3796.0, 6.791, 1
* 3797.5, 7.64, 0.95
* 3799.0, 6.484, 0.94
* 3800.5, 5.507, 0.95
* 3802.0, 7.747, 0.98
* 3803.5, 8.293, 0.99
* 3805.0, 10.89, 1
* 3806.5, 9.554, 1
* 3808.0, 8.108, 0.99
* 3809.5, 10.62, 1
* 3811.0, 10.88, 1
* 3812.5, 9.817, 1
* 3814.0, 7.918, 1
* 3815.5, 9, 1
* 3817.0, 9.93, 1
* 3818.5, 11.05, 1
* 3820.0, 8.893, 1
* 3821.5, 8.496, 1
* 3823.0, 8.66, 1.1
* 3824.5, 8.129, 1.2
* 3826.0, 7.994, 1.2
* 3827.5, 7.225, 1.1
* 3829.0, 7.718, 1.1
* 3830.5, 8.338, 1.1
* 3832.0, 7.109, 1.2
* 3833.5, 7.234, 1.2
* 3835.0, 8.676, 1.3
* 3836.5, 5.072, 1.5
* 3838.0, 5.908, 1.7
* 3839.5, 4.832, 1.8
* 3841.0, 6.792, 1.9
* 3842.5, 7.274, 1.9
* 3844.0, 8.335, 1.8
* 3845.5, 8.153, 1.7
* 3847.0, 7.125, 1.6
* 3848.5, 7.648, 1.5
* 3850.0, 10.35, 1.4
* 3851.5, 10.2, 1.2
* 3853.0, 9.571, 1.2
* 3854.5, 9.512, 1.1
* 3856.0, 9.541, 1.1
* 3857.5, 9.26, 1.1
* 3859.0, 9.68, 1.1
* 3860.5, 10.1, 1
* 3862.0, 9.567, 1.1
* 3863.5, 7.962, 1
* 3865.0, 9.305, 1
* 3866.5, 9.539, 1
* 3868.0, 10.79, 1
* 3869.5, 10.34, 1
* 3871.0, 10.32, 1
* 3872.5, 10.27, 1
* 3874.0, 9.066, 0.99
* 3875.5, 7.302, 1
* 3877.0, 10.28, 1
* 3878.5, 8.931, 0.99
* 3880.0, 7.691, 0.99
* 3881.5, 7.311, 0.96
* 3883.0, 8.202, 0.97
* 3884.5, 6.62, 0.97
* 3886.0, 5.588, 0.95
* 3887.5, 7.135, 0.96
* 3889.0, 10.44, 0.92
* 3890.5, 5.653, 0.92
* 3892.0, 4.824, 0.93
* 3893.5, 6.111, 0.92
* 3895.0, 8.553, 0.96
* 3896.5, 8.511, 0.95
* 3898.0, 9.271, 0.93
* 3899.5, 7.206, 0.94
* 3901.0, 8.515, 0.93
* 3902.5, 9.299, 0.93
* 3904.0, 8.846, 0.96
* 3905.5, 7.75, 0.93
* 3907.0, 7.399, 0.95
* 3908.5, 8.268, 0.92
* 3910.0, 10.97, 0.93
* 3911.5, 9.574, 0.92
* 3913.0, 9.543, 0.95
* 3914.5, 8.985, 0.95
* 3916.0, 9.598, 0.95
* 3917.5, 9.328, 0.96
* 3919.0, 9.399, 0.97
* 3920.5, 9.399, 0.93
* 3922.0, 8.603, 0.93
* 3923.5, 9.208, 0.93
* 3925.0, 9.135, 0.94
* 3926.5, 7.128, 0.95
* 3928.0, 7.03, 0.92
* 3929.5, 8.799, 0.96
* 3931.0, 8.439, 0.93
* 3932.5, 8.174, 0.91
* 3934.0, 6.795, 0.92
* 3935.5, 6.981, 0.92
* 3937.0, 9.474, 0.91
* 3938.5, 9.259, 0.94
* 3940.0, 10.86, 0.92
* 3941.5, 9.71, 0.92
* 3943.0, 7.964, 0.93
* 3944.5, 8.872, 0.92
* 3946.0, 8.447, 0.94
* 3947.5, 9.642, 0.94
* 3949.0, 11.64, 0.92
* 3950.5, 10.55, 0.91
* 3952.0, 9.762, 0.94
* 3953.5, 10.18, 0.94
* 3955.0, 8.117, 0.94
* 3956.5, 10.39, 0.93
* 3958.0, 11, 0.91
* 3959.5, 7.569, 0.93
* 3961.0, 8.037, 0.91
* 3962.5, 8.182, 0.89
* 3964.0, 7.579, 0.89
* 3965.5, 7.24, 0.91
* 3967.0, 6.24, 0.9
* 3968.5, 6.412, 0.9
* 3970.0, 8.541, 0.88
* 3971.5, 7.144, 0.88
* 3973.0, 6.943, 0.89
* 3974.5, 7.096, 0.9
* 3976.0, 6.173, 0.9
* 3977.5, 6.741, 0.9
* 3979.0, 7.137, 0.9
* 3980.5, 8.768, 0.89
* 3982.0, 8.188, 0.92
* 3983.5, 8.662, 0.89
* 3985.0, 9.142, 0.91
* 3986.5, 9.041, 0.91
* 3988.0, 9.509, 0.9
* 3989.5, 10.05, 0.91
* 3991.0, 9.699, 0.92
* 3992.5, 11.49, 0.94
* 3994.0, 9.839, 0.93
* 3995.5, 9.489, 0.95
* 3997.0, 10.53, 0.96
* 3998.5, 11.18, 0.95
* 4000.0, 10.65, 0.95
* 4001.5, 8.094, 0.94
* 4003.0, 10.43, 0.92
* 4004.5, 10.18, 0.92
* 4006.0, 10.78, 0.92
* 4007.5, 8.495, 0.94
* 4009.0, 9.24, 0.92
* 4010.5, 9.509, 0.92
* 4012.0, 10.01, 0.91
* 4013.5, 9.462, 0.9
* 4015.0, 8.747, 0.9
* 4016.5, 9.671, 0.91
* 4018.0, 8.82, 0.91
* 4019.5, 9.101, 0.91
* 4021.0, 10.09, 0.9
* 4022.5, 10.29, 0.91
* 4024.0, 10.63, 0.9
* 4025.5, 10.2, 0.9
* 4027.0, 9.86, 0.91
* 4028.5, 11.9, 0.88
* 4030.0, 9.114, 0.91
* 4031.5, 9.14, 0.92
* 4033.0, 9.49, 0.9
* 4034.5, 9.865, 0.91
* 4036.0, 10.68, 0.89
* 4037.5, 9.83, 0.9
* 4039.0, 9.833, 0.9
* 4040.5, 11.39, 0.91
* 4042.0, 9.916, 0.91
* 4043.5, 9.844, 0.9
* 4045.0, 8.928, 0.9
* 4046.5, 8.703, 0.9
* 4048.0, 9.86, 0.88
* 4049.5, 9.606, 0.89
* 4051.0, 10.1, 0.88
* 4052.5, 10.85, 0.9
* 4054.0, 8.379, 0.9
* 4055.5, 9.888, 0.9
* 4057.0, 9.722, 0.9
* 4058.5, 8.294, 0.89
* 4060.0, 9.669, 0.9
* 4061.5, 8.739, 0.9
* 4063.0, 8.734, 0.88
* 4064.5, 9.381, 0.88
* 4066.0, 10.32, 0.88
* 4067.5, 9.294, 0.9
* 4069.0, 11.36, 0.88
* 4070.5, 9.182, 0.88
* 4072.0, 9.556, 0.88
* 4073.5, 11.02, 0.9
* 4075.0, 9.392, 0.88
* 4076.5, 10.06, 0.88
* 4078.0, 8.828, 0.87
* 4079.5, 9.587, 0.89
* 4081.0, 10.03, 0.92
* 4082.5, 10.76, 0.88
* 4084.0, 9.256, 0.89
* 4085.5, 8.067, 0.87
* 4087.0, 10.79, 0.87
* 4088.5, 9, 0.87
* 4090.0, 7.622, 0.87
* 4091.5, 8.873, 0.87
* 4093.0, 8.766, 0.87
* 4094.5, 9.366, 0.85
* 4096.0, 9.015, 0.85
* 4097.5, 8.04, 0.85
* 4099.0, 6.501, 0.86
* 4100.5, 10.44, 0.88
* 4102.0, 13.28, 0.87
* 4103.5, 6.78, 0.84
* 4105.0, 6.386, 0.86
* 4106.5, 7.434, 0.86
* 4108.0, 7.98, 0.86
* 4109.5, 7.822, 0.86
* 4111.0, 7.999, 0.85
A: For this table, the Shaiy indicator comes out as -8.7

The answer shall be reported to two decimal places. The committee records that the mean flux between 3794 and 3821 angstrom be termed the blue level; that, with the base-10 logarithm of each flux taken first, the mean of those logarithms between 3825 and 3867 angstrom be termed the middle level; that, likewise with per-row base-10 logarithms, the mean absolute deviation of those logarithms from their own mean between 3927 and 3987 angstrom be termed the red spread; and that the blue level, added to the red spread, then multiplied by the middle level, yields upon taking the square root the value 2.82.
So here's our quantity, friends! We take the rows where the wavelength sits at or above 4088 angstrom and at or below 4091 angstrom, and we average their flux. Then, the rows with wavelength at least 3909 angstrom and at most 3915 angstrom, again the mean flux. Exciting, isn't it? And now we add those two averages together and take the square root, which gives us 4.25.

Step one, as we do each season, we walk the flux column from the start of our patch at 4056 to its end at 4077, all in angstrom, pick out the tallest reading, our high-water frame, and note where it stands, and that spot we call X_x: 4069.0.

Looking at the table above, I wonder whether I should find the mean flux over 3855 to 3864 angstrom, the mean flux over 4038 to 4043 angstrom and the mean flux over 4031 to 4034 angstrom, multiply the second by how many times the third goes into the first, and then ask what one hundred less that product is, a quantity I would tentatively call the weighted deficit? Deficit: 90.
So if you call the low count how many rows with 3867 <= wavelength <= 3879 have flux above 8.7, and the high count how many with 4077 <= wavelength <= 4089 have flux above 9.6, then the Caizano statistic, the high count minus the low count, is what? -4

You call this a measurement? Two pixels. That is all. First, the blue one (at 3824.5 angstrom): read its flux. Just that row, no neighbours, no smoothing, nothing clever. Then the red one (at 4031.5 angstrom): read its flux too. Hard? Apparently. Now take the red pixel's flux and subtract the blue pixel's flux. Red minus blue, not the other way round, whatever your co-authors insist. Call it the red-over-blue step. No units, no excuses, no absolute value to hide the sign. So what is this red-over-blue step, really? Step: 1.0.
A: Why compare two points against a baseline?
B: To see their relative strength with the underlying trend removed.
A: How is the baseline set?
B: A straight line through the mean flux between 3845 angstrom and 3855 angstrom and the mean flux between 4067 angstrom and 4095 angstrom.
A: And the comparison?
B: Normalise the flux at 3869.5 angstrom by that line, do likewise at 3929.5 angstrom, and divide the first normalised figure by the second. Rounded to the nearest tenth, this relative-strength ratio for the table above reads 1.2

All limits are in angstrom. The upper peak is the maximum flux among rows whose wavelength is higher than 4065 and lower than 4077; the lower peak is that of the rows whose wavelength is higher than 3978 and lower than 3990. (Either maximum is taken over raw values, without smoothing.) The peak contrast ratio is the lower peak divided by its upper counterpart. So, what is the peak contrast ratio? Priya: 0.88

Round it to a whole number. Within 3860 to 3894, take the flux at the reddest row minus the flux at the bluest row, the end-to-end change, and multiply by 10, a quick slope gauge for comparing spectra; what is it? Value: -40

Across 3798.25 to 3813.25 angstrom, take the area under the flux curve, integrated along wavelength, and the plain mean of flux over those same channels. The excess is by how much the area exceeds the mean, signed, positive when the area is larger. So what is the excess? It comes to 123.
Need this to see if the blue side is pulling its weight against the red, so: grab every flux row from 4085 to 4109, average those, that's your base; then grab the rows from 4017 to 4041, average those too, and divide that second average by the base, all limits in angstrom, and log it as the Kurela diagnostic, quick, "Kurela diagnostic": 1.16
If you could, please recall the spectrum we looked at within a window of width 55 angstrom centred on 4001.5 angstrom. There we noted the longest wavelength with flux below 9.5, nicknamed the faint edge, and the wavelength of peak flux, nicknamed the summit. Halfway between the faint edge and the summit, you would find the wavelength 4024.0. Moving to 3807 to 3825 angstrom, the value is 3821.5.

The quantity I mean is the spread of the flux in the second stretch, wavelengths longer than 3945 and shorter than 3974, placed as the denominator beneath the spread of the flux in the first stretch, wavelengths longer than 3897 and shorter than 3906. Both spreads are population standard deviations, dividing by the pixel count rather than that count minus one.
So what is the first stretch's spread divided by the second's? 0.49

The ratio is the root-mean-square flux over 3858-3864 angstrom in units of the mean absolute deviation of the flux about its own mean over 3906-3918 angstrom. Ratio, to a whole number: 13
